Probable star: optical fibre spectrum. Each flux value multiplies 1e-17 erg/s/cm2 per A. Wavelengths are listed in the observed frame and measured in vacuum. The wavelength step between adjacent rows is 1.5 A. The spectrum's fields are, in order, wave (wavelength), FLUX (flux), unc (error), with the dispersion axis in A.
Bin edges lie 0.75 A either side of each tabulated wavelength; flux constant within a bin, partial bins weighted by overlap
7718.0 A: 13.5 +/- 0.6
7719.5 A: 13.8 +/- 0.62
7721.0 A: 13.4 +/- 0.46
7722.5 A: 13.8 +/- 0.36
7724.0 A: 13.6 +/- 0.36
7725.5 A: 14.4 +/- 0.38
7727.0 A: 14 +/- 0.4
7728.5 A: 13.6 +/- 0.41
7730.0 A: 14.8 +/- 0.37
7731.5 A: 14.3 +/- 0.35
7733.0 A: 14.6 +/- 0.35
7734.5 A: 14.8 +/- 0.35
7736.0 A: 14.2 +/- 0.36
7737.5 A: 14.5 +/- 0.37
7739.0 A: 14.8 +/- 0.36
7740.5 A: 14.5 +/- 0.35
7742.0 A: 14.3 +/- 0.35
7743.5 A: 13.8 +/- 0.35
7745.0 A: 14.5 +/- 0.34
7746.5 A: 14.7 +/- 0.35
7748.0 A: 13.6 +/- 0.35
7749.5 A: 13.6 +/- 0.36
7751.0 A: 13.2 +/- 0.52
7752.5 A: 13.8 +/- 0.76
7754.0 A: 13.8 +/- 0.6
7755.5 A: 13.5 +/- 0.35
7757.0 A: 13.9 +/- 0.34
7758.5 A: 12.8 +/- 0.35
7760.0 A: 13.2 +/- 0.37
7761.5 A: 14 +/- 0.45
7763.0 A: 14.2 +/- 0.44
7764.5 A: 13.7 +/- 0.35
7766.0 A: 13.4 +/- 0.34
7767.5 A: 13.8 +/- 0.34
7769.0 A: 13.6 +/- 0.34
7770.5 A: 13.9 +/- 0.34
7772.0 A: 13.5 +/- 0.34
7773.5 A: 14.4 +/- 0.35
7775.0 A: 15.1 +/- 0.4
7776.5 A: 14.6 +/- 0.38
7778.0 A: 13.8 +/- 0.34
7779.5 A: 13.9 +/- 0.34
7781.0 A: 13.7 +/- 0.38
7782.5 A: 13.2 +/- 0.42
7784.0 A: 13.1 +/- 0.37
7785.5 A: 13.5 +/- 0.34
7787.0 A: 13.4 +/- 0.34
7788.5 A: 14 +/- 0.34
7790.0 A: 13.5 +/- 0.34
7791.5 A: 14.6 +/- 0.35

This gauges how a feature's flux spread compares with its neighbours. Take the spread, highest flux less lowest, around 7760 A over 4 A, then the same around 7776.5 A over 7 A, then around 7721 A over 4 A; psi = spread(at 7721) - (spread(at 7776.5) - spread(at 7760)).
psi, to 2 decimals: 0.30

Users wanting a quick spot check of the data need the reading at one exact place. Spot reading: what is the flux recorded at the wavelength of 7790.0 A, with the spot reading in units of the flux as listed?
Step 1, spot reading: 13.5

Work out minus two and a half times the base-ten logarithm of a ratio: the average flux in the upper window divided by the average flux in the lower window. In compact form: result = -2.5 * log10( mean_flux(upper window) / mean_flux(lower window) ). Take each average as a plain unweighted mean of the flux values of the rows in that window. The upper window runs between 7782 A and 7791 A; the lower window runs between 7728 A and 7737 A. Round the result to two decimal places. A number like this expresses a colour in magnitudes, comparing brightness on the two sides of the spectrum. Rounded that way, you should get 0.07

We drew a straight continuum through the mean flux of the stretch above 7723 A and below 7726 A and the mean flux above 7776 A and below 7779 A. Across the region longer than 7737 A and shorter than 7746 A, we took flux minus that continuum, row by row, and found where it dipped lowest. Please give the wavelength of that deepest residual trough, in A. 7743.5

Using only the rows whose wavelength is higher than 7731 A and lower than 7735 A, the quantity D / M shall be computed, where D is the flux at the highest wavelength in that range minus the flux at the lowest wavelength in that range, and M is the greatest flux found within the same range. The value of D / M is 0.034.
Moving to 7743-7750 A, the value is -0.014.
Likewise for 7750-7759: -0.029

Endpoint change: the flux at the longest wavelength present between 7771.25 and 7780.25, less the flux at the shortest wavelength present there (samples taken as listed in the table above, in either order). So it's 0.40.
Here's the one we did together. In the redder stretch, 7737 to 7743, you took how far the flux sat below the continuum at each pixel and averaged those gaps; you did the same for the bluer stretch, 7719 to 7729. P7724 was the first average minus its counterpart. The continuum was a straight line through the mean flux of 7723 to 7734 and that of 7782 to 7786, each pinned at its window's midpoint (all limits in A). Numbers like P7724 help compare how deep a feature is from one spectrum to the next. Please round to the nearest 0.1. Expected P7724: -1.0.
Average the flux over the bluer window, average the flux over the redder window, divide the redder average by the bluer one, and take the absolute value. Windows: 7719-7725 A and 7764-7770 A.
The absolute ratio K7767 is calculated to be 1.00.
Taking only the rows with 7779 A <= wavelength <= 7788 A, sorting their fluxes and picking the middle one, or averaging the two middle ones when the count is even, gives 13.45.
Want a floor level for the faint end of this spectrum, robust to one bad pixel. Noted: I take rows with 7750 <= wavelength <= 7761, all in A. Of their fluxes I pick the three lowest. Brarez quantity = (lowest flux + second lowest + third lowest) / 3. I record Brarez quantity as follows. 13.07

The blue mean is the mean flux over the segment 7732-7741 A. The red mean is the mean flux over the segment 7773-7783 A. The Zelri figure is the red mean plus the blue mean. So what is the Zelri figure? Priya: 28.7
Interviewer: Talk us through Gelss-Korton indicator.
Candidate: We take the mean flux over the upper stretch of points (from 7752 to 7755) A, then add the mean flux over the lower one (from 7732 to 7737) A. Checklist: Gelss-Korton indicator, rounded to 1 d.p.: 28.3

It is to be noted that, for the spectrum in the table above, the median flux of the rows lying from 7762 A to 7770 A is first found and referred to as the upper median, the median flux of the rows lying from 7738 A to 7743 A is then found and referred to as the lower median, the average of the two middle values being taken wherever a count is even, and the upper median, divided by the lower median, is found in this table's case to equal 0.94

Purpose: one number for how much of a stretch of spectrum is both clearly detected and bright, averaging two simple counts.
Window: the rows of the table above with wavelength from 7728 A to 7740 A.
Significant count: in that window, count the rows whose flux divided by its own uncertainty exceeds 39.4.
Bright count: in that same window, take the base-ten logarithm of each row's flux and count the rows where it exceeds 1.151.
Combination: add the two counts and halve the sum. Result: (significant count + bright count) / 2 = 6.5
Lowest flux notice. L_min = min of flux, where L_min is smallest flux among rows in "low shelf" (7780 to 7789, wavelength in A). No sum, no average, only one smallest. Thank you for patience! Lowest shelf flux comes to 13.1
